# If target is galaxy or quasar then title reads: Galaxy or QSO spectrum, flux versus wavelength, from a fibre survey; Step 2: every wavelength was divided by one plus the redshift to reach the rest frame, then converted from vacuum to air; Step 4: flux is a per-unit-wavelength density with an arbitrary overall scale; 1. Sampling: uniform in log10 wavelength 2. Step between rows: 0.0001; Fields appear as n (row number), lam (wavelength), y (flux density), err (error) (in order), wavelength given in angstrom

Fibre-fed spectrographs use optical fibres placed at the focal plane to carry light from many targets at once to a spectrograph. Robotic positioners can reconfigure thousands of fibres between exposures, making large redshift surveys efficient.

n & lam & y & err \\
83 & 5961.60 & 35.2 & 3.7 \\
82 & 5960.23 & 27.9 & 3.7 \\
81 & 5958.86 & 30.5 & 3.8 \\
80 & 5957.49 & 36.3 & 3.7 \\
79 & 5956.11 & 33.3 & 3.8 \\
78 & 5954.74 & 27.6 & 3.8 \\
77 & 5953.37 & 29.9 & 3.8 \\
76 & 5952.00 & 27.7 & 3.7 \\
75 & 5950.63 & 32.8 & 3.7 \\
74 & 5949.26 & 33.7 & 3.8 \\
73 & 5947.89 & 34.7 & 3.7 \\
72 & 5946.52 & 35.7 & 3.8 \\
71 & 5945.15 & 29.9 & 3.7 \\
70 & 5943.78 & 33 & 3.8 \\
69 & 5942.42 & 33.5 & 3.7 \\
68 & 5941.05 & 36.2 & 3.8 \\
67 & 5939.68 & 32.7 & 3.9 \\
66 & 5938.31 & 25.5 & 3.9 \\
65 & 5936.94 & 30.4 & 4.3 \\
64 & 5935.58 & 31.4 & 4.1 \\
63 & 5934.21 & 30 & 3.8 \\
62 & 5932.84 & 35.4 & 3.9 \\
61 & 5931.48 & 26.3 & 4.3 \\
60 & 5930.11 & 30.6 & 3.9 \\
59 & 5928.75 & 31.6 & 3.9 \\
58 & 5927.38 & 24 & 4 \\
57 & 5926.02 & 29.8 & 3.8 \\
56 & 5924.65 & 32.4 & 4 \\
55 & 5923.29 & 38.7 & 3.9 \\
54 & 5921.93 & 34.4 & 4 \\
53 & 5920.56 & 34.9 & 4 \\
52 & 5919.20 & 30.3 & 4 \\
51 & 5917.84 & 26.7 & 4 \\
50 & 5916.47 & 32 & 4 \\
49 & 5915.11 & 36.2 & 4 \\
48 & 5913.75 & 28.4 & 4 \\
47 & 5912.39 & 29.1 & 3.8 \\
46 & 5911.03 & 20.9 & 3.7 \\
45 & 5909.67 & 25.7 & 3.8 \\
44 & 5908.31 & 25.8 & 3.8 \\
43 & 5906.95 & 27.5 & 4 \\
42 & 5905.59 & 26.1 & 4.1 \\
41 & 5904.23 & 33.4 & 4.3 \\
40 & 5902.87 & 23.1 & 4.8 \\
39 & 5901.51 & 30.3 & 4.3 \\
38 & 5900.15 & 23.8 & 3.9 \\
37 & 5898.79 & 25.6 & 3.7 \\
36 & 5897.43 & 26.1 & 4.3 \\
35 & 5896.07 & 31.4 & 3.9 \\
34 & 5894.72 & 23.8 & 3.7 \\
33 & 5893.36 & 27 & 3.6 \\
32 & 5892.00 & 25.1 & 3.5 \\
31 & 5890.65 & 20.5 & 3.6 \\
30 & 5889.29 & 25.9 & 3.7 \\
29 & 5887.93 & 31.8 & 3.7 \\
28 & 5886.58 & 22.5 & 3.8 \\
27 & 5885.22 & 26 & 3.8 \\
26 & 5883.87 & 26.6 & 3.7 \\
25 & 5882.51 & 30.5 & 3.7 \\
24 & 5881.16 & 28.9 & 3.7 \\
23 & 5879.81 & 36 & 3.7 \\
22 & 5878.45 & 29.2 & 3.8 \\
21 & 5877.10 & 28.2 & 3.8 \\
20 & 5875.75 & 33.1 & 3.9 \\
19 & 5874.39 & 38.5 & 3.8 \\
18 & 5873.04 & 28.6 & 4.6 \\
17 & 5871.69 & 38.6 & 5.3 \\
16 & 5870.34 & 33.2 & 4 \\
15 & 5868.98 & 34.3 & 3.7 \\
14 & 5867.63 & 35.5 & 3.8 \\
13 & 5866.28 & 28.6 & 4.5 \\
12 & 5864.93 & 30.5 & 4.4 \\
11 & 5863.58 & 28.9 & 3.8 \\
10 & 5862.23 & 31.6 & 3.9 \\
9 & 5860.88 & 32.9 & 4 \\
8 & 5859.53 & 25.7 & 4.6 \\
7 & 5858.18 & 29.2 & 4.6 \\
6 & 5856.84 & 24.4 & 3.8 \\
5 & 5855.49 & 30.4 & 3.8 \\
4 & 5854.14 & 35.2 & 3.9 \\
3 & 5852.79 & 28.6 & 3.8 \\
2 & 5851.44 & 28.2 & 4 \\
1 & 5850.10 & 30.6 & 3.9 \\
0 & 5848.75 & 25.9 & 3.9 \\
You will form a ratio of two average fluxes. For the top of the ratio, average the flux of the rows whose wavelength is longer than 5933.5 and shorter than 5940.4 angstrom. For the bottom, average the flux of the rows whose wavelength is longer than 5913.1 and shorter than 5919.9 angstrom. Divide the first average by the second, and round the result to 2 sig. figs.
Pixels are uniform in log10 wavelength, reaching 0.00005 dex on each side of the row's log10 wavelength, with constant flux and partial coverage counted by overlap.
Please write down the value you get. 0.98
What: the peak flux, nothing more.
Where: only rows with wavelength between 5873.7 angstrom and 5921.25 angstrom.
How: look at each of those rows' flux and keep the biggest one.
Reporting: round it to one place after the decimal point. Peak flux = 38.5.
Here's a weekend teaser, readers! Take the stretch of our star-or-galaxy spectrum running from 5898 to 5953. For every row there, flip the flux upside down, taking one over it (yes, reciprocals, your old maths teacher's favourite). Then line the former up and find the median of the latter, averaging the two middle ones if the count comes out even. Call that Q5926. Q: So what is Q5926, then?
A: 0.033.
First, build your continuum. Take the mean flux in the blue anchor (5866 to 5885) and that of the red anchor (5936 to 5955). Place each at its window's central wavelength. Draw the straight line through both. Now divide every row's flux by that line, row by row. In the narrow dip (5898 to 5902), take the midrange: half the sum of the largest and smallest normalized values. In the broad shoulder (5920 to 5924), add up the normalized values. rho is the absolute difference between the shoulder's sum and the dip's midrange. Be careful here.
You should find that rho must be 2.5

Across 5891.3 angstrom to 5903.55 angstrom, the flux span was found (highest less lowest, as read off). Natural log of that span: 2.1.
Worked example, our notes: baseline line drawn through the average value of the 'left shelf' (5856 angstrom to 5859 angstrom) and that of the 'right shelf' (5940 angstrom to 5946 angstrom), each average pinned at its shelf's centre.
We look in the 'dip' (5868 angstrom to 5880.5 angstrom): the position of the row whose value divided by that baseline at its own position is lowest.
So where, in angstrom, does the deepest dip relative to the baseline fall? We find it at 5877.10 angstrom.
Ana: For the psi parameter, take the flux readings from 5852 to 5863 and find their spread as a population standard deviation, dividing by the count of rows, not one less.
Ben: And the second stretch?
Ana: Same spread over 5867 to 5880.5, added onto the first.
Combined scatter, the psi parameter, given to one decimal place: 7.0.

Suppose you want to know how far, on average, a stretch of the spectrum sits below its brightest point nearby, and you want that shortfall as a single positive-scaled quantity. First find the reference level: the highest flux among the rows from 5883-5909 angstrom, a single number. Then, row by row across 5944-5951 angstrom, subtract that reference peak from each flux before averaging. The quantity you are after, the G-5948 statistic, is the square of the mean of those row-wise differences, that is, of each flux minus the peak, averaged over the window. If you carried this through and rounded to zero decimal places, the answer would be 0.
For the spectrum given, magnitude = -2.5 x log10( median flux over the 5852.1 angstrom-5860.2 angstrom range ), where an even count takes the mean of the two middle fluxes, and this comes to -3.65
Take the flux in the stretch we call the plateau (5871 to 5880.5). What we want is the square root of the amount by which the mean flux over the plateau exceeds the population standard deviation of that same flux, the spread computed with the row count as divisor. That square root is 5.38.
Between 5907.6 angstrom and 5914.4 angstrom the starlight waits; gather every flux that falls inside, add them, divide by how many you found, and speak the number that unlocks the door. 26.0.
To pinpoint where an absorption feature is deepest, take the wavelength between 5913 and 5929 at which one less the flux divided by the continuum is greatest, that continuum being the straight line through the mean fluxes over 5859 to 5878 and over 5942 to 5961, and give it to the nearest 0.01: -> 5927.38 angstrom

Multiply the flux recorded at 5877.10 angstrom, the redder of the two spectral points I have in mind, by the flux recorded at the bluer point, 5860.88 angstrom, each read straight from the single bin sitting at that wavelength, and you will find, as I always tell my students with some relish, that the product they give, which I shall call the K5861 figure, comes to 928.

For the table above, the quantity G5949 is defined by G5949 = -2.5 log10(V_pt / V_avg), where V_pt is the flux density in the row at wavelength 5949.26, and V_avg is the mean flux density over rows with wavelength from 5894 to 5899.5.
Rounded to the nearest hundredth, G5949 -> -0.25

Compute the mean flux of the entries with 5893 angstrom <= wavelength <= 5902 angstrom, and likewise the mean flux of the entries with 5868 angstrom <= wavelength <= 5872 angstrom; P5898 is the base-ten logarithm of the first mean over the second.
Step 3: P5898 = -0.12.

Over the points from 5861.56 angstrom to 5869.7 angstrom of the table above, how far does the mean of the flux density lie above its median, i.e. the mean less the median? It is 0.5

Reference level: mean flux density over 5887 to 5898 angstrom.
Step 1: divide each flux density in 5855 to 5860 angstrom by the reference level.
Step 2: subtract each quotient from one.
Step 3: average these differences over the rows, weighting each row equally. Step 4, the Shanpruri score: -0.04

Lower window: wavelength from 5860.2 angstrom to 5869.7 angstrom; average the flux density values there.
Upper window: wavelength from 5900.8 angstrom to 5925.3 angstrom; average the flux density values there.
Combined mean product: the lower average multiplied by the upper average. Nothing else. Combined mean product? 945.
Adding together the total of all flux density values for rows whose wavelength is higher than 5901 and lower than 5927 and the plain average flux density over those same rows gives 595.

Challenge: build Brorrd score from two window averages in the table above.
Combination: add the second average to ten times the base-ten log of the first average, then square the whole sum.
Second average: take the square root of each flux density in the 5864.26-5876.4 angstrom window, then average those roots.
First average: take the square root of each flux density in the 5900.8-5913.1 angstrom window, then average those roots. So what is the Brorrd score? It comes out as 167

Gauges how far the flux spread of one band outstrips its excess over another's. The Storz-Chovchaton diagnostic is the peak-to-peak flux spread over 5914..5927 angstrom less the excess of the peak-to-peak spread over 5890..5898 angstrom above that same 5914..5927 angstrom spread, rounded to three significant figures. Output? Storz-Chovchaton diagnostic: 13.1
